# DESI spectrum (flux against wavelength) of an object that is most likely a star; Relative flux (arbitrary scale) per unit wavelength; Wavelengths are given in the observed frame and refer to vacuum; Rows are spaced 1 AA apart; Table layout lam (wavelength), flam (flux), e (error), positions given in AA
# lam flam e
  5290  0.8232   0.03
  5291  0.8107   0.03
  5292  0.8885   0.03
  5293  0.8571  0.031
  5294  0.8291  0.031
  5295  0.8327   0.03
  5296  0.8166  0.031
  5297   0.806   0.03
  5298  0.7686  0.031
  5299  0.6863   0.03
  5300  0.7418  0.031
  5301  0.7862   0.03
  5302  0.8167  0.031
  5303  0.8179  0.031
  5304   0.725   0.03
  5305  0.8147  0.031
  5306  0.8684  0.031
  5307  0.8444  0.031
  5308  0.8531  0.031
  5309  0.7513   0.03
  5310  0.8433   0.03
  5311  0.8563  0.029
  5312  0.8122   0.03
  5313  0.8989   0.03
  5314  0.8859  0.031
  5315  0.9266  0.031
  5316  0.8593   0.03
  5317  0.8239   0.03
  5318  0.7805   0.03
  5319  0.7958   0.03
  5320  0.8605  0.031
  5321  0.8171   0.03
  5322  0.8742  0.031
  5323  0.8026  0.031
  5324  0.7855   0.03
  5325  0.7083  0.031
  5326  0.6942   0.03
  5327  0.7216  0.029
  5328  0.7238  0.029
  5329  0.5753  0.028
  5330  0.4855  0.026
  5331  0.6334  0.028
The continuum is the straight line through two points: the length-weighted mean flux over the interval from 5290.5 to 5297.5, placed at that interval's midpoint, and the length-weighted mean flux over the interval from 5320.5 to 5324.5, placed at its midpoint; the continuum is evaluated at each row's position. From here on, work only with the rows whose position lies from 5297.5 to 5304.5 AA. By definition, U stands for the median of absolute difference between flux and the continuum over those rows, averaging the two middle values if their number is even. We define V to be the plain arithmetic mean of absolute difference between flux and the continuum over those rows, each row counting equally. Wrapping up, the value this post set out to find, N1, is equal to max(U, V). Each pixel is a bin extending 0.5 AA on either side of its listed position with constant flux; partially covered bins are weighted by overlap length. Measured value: 0.068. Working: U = 0.064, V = 0.068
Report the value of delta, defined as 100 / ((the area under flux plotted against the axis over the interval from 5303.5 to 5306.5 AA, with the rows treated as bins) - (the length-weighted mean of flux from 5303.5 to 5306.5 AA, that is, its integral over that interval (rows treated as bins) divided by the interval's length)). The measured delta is 62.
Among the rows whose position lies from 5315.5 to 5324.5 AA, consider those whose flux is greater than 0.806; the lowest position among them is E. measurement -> 5316 AA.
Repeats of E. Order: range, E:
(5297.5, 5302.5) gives 5302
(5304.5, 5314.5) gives 5305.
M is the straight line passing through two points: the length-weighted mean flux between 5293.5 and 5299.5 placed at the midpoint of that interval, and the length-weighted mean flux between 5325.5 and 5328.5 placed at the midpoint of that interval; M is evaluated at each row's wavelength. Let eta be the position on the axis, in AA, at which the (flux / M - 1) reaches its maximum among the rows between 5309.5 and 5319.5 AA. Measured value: 5315 AA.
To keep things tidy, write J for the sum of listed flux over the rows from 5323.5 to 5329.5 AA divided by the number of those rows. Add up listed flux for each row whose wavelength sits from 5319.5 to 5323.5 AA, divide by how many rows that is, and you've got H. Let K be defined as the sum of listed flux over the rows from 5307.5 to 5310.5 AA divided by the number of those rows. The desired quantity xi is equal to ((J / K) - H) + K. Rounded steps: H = 0.84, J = 0.70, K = 0.816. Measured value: 0.837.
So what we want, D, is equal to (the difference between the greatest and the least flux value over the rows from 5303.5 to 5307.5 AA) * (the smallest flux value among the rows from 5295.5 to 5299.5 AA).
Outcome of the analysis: 0.10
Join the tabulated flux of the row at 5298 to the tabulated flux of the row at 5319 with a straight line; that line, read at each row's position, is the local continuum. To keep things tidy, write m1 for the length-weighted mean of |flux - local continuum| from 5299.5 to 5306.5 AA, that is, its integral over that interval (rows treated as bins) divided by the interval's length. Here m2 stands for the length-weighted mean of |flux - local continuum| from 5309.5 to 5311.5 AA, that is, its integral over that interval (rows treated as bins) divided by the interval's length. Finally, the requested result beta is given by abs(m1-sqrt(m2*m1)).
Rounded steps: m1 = 0.044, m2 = 0.065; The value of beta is 0.010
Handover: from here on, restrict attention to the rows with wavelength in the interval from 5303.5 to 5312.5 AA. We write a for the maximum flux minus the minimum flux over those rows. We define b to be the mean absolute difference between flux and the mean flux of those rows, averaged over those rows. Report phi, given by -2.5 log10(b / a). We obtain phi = 1.44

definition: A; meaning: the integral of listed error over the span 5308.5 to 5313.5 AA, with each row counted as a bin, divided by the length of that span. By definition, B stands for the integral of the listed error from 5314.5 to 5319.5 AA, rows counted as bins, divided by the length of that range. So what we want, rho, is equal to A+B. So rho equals 0.0600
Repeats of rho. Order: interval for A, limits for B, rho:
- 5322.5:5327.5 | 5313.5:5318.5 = 0.0606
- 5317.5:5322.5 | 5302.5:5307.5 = 0.0612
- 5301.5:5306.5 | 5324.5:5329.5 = 0.0602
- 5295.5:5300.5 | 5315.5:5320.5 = 0.0608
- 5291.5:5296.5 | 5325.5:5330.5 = 0.0590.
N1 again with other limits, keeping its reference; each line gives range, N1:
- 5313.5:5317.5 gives 0.051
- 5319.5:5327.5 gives 0.060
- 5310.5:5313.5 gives 0.039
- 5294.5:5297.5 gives 0.017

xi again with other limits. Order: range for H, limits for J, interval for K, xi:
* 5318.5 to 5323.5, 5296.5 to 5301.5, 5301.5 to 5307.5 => 0.915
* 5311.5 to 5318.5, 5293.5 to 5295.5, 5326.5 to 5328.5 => 1.017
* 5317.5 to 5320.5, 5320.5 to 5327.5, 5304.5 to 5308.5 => 0.946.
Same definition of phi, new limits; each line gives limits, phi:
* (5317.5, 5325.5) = 1.67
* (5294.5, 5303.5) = 1.53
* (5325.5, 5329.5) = 1.15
